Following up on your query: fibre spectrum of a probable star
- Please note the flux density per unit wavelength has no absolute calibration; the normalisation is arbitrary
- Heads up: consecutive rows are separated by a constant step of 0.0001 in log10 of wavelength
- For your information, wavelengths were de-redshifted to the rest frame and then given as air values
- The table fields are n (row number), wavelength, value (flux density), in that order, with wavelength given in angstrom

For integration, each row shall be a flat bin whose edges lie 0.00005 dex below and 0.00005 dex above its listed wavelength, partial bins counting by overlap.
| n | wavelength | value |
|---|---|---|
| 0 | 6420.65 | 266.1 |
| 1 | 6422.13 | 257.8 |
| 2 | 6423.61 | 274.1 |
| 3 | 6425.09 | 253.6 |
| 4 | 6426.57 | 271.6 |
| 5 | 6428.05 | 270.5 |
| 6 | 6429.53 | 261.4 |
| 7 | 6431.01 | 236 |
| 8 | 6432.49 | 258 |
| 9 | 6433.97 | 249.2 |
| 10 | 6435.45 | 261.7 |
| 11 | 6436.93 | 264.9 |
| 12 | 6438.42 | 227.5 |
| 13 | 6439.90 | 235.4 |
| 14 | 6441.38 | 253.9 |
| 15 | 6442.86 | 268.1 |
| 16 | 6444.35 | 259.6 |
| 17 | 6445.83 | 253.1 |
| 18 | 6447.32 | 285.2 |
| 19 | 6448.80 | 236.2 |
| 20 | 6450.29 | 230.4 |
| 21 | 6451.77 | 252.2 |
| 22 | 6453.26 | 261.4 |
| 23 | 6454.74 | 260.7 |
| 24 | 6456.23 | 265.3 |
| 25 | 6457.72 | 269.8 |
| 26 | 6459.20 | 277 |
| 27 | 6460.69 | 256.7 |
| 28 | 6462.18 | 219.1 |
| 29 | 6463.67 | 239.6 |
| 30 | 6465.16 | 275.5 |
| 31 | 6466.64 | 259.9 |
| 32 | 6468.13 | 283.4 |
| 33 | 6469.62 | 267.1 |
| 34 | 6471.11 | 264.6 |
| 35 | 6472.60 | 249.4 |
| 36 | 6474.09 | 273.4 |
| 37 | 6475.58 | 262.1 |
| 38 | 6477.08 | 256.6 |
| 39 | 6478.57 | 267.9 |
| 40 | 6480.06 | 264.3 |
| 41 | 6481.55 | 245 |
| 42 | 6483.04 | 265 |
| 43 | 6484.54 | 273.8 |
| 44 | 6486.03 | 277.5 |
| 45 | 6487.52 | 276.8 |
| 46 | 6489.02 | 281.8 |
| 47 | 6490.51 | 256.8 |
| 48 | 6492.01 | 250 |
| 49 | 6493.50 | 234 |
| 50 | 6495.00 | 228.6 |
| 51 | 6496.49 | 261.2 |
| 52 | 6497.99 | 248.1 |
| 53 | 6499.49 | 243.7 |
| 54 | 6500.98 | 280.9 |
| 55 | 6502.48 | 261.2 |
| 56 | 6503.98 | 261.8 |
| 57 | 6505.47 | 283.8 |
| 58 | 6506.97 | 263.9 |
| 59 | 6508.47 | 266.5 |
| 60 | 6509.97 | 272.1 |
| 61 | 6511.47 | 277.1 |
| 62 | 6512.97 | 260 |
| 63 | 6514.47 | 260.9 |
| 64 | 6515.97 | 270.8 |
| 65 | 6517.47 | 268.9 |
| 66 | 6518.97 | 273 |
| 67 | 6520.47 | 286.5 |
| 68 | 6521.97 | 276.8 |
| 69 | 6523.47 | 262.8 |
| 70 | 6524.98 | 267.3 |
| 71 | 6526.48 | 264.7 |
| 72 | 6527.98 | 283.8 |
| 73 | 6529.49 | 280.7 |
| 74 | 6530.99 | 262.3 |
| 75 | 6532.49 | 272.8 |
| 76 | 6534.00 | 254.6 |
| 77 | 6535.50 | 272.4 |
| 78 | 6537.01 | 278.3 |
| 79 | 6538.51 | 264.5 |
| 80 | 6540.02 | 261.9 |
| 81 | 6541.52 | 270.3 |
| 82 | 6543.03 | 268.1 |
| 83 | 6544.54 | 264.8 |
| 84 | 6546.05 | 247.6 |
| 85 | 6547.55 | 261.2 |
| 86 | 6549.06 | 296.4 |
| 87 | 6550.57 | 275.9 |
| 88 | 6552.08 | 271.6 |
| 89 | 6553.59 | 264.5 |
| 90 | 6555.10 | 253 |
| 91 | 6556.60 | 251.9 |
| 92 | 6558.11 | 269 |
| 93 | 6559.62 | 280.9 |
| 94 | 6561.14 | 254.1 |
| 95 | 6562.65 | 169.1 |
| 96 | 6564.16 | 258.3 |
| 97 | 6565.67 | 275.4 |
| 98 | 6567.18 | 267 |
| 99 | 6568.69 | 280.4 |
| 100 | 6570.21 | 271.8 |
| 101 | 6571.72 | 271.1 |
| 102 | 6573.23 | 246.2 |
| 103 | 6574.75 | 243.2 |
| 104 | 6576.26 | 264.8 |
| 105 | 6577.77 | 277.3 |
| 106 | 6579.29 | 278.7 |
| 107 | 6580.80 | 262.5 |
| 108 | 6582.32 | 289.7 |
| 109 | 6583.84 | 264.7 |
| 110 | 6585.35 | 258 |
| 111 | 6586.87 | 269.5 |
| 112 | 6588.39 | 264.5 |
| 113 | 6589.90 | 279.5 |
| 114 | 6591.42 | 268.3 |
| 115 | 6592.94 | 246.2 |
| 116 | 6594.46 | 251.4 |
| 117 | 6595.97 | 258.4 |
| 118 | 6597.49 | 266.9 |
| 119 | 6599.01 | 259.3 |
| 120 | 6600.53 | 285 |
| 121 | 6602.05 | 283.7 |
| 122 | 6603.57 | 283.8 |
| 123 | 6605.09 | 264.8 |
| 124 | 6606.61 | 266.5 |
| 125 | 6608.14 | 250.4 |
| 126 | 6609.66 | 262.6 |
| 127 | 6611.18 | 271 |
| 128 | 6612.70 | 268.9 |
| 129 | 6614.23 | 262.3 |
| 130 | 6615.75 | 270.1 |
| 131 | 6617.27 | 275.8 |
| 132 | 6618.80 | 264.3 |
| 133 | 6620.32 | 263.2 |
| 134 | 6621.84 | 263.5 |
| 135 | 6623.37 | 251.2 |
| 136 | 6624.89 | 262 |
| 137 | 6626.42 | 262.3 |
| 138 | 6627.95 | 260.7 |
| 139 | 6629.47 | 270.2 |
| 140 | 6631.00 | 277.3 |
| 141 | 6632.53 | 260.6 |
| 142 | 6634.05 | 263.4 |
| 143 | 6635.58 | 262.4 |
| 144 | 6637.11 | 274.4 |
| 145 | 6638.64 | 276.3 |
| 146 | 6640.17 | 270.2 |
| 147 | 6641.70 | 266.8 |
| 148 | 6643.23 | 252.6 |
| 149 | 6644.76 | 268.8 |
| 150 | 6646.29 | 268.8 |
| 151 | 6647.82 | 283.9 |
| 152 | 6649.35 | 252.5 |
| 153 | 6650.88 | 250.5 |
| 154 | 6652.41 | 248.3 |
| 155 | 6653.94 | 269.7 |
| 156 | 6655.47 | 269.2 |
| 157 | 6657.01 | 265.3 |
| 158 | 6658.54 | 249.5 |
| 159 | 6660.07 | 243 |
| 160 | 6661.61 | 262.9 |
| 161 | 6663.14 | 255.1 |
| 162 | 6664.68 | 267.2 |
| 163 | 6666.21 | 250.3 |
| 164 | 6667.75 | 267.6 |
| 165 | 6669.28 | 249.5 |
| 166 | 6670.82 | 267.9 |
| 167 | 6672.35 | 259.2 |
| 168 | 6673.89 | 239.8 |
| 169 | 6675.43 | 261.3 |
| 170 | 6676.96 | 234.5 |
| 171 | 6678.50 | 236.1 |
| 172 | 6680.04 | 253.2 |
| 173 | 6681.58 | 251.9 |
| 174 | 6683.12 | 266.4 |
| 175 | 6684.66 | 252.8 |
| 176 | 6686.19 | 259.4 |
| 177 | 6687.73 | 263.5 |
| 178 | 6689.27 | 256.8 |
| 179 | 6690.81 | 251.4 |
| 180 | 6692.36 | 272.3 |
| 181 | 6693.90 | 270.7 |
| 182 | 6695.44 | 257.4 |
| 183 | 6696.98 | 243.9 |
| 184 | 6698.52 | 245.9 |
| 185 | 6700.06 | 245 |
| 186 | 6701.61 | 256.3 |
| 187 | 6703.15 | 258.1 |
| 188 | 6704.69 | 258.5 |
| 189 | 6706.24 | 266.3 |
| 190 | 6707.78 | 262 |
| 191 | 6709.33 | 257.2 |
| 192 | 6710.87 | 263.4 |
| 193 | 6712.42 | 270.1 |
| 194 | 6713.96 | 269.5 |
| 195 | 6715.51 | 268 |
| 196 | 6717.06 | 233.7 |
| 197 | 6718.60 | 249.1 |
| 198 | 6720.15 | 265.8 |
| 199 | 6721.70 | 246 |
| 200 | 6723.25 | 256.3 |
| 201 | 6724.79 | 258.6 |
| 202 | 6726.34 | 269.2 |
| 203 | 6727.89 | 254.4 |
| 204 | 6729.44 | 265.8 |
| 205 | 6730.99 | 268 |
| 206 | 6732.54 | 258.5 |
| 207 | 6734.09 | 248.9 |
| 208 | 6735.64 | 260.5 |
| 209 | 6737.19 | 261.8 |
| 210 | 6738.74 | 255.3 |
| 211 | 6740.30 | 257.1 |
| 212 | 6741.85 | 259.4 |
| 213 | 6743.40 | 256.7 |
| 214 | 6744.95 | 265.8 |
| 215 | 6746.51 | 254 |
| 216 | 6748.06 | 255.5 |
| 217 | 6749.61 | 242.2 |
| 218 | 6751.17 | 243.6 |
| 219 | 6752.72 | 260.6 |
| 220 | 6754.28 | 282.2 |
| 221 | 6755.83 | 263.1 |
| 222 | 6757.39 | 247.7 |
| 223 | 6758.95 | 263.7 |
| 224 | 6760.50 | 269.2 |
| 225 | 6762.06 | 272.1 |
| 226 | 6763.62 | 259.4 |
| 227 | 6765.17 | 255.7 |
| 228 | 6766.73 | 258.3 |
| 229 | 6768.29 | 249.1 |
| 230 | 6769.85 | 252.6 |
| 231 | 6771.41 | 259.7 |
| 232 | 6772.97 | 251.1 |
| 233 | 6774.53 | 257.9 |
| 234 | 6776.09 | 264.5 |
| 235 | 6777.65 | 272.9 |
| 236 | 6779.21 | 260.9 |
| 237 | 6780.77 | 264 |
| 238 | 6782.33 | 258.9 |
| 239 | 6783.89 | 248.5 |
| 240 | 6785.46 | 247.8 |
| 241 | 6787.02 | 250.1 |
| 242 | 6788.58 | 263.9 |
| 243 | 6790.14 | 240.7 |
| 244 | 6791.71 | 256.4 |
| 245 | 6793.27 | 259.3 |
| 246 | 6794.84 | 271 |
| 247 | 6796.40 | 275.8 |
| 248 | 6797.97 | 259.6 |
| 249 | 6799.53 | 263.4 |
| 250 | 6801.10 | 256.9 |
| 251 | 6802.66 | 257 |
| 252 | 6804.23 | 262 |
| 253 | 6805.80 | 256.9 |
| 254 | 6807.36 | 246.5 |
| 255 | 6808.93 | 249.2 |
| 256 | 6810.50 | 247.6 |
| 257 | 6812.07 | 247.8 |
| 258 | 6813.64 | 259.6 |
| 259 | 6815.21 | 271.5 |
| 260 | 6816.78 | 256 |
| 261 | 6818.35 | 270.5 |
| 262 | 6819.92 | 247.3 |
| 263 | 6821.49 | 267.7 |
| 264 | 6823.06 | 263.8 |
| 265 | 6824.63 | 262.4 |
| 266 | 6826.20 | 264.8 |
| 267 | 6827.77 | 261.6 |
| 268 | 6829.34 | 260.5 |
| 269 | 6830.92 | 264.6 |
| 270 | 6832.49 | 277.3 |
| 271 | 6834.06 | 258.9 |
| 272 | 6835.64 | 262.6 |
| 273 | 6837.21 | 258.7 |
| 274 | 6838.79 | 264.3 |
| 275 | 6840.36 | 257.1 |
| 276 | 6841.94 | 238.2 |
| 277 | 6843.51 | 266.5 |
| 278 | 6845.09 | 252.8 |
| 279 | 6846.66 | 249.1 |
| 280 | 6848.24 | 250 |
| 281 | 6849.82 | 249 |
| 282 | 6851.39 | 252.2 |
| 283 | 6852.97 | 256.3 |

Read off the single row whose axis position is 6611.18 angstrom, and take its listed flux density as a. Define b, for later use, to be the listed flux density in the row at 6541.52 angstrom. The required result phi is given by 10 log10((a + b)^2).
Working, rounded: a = 271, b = 270.3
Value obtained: 54.7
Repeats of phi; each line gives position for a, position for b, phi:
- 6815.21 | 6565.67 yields 54.8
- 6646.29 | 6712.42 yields 54.6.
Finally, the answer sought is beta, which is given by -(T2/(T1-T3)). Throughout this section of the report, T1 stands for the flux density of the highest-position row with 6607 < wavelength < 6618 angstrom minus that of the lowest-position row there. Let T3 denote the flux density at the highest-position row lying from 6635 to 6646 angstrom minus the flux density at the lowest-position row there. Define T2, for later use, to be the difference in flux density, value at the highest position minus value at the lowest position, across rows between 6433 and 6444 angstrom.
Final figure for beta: -1.0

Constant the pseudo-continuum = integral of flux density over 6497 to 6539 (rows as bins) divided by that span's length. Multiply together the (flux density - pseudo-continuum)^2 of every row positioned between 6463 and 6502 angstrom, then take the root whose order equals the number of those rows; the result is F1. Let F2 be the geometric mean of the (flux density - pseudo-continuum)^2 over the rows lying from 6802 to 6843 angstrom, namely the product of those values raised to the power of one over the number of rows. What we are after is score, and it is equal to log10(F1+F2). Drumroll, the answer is 2.18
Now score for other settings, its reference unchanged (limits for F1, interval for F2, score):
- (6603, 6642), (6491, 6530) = 1.89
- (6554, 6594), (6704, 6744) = 1.91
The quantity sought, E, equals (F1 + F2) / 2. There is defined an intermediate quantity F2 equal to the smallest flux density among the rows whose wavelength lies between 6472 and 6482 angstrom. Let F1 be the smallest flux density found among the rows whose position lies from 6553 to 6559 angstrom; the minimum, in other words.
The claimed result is 248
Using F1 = 251.9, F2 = 245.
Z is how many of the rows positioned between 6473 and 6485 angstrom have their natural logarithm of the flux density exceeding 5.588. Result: 3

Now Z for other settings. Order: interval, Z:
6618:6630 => 1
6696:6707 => 0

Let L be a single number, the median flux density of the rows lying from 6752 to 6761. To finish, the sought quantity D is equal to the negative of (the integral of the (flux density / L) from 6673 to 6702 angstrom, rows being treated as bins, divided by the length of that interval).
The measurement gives -0.96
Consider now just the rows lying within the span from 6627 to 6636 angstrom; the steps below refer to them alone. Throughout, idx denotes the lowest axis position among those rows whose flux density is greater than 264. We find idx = 6629.47 angstrom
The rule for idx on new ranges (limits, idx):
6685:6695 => 6692.36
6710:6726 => 6712.42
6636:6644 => 6637.11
